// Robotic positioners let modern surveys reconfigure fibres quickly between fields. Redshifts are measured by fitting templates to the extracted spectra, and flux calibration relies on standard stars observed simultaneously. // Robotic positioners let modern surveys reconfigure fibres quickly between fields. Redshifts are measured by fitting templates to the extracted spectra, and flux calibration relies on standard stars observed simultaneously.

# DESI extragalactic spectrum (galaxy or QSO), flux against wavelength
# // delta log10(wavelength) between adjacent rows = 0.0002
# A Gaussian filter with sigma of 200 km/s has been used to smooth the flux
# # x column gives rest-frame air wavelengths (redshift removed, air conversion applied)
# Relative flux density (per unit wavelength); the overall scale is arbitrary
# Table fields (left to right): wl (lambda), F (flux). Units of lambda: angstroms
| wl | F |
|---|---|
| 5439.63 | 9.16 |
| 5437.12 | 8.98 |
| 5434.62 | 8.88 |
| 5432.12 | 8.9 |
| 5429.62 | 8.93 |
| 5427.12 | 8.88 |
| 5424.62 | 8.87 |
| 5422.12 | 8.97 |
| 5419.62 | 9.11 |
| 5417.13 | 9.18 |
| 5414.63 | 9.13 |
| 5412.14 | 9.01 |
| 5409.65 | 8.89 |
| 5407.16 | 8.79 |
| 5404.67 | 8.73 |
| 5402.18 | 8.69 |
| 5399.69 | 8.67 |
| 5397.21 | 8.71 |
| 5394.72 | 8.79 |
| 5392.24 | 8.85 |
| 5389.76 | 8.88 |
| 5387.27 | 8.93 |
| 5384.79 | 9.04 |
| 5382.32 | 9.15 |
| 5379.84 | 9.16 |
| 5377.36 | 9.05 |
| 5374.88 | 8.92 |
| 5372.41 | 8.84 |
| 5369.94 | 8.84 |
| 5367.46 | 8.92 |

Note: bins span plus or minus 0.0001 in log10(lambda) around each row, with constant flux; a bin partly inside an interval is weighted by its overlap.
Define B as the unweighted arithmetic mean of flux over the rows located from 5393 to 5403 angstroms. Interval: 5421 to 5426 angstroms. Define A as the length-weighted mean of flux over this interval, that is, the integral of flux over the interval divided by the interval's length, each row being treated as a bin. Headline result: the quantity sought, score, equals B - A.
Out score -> -0.20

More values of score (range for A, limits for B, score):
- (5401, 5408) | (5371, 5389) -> 0.28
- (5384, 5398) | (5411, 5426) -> 0.18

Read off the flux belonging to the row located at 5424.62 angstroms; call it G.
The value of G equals 8.87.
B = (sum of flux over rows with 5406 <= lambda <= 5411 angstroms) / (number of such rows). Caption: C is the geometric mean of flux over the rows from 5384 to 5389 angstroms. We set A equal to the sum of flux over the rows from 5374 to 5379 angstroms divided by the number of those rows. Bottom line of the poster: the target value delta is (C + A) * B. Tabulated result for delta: 159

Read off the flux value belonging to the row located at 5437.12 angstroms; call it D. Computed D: 8.98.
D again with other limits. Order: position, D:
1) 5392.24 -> 8.85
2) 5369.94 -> 8.84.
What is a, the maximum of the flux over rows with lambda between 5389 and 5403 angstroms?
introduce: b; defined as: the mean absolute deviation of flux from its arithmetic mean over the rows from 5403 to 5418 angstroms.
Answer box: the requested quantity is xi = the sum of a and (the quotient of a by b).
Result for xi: 67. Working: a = 8.88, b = 0.152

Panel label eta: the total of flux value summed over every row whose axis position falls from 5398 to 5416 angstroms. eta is 61.9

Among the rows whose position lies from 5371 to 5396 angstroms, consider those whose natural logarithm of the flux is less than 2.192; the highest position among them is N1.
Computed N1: 5394.72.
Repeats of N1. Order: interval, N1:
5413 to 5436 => 5434.62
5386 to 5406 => 5404.67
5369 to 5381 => 5374.88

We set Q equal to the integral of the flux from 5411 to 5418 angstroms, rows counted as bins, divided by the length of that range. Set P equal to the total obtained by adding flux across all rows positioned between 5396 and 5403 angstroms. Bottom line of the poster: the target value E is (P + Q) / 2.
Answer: 17.6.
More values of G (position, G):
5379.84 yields 9.16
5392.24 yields 8.85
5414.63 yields 9.13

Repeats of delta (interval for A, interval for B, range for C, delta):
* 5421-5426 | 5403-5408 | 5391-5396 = 155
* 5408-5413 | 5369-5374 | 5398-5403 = 156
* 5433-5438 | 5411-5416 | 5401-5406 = 160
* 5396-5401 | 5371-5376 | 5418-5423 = 157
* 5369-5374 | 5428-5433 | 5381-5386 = 160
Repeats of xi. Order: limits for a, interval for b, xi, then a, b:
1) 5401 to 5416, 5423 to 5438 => 292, 9.13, 0.032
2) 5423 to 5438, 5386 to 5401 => 119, 8.98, 0.082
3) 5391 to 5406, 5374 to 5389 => 122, 8.85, 0.078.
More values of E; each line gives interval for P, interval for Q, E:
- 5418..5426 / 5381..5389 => 18.0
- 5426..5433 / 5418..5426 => 17.8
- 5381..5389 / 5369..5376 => 18.0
